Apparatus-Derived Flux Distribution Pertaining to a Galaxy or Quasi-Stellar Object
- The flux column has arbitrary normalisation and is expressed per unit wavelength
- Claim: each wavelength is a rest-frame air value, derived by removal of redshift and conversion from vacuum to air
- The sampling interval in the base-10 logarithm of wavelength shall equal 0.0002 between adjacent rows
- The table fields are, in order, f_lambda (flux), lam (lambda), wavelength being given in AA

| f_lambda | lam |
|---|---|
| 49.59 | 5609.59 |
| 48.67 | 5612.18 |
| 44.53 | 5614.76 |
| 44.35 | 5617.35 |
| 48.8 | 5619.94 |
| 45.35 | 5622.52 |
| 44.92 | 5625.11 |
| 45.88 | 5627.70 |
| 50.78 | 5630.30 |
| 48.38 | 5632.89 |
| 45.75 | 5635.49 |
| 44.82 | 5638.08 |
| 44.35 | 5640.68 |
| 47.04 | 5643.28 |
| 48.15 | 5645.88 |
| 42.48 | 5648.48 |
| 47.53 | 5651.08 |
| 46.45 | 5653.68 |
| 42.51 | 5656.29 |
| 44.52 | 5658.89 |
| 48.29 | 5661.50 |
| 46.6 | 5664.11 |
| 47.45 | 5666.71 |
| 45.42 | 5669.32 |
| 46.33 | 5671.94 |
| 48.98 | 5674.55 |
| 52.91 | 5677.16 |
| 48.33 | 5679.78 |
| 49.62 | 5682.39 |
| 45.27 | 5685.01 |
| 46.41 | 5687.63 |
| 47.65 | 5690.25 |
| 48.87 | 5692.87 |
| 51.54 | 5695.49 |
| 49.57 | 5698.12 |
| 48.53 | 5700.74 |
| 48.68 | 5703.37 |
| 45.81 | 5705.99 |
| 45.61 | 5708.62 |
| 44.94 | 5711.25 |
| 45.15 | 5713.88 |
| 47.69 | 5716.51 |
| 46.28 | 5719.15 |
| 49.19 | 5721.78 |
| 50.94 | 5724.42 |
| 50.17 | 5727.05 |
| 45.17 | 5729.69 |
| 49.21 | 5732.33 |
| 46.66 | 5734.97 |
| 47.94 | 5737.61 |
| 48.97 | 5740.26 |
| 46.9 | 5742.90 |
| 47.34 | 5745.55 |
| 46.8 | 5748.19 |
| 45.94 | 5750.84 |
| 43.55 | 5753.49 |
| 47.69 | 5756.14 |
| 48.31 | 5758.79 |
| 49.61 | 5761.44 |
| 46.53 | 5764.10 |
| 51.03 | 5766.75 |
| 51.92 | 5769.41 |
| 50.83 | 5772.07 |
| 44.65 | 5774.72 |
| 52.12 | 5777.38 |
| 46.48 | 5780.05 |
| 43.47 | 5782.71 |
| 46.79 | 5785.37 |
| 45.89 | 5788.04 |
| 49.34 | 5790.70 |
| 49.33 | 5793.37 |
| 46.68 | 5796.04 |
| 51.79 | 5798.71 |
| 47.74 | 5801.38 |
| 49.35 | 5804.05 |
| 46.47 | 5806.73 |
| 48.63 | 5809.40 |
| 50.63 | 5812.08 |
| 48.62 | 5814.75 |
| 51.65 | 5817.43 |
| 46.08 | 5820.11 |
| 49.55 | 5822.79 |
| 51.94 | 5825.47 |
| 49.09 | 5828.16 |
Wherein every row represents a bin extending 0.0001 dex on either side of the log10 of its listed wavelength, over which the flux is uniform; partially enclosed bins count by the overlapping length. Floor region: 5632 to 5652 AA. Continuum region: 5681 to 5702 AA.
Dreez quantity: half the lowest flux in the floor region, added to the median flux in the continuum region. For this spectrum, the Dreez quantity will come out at 69.9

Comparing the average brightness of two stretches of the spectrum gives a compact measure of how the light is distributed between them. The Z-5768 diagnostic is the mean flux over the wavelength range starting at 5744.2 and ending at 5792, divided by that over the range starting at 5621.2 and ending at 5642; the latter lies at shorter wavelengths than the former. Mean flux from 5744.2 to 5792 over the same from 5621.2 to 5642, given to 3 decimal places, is 1.030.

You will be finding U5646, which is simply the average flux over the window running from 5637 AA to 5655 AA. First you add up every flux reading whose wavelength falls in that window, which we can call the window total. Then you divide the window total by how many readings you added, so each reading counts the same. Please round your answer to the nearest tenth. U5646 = 45.8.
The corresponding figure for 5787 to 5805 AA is 48.6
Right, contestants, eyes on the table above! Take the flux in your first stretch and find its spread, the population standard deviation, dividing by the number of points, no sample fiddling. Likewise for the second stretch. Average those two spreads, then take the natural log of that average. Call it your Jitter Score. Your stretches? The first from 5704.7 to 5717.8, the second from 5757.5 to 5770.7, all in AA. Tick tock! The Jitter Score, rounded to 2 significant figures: 0.37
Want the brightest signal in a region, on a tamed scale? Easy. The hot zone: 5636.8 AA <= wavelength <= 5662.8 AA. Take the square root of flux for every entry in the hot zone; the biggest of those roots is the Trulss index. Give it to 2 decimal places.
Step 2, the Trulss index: 6.95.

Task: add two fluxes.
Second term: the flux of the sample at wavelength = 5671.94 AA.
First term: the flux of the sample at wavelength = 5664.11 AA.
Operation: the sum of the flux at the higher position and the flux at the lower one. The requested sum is 92.9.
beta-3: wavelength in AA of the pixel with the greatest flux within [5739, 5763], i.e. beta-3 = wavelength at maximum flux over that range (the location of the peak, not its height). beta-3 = 5761.44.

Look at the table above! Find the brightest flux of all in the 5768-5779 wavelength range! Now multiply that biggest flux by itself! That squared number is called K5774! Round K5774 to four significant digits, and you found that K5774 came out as 2716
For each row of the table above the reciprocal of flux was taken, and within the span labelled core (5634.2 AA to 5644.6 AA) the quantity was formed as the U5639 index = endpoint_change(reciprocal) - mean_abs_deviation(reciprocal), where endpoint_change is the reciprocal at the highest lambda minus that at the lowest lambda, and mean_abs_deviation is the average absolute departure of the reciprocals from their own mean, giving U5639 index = -0.0010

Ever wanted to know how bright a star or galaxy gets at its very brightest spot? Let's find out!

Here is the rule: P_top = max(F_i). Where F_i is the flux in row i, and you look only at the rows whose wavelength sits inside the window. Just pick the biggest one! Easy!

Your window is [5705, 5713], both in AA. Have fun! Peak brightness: 45.81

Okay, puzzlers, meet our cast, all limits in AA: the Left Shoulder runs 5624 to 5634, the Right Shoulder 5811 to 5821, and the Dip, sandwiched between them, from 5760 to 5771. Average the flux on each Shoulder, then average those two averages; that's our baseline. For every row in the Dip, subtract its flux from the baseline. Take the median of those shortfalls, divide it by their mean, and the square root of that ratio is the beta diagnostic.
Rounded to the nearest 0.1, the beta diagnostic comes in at 1.2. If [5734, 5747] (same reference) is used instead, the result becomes 1.1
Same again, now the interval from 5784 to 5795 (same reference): 0.8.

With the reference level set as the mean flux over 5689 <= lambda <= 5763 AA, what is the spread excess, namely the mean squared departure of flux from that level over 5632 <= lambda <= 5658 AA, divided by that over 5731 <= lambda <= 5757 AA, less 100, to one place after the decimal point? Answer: -97.0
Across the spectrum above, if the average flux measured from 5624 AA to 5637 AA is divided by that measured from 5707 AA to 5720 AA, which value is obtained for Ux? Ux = 1.03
